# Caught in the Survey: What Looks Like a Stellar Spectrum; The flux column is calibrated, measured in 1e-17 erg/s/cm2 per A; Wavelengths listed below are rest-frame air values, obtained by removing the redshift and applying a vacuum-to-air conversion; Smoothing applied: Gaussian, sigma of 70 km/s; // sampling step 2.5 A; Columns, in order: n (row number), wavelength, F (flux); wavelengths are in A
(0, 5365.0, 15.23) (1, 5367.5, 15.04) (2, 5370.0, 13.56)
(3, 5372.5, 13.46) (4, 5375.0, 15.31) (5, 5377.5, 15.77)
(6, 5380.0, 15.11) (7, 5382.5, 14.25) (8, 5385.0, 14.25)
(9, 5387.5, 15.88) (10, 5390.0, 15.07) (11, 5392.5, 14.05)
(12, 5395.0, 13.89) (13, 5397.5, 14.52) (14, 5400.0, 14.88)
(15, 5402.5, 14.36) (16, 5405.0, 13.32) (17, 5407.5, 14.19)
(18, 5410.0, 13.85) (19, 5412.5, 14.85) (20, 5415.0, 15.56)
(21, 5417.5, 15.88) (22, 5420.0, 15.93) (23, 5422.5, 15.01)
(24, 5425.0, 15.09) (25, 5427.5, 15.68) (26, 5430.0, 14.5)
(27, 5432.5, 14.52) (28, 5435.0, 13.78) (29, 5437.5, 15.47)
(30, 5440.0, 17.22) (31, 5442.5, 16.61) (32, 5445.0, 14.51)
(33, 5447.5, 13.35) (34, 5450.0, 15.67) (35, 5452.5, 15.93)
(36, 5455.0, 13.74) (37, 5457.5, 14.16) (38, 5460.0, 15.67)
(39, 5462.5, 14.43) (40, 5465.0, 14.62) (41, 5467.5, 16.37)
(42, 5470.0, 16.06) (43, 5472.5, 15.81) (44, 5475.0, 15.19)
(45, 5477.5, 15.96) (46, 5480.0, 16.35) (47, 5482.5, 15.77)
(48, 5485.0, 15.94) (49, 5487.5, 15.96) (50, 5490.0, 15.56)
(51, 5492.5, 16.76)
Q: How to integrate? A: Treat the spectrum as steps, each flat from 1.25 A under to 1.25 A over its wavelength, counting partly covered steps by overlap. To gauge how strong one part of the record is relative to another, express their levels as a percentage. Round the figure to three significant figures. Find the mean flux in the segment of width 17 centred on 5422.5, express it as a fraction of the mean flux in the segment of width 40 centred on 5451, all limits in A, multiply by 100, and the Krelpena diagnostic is 102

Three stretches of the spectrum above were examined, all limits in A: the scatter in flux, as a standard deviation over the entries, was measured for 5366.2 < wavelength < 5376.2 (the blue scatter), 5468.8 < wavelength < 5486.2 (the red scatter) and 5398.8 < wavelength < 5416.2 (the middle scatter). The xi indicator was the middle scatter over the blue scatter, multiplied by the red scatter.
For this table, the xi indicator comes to 0.27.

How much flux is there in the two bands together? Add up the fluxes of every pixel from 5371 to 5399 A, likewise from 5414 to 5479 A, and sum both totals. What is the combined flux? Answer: 558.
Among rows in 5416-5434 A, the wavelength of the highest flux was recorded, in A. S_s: 5420.0 A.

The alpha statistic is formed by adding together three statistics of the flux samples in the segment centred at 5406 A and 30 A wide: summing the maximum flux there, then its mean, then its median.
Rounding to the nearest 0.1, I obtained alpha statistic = 45.0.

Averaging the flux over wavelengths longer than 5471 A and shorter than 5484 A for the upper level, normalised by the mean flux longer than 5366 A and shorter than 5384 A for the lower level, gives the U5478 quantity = 1.08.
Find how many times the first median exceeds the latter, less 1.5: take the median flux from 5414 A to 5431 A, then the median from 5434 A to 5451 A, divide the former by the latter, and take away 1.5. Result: -0.494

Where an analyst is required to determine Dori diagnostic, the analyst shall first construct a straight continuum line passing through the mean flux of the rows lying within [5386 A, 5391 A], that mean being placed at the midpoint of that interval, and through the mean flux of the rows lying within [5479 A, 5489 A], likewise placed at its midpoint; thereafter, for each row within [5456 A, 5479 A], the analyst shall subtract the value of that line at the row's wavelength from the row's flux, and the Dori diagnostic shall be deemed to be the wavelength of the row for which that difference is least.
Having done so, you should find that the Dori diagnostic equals 5457.5 A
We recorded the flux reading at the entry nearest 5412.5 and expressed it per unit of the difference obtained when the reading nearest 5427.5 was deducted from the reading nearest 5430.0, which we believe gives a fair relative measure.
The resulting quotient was -13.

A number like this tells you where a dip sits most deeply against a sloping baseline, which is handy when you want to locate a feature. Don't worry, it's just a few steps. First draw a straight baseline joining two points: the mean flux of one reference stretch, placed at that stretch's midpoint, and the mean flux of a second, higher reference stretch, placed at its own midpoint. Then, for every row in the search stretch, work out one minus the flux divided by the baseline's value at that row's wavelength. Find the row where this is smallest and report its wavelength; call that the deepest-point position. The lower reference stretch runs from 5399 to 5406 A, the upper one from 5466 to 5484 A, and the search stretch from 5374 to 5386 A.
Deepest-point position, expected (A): 5377.5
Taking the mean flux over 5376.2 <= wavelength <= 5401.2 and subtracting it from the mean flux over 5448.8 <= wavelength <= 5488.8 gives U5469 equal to 0.71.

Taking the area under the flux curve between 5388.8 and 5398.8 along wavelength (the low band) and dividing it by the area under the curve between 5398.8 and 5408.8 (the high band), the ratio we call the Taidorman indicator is 1.01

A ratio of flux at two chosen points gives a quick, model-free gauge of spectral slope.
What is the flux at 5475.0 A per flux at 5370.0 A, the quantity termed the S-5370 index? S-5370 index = 1.12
